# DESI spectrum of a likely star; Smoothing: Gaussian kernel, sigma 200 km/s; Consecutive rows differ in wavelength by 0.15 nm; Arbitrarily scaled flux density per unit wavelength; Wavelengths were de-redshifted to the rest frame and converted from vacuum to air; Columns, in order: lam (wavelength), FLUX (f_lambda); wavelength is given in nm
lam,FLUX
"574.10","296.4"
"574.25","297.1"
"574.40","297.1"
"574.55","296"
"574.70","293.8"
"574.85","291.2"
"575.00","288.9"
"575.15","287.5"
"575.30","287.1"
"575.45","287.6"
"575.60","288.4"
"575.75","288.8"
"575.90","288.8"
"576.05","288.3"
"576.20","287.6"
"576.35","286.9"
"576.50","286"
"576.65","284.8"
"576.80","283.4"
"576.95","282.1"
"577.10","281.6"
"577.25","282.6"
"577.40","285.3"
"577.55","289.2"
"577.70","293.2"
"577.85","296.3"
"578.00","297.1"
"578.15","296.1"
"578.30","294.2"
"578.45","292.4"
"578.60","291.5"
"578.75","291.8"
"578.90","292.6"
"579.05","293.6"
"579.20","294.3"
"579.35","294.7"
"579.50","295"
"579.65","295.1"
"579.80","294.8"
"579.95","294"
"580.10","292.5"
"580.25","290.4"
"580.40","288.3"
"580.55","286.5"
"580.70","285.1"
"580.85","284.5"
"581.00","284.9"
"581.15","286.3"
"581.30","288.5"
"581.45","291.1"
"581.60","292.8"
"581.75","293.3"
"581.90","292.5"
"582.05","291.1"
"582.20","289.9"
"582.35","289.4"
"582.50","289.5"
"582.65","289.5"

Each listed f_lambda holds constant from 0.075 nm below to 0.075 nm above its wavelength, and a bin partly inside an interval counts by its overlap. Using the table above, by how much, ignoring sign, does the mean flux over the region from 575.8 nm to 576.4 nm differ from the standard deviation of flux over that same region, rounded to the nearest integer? 287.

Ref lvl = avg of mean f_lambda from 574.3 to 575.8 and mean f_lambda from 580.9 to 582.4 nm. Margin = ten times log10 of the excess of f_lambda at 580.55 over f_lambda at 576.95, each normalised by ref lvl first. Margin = -18.2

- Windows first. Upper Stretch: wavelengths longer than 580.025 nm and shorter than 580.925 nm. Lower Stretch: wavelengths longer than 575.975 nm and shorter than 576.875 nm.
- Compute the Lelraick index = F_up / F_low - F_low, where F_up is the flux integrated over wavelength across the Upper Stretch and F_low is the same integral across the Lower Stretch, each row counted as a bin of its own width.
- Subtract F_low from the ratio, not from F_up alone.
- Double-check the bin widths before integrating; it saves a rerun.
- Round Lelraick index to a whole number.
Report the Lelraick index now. -257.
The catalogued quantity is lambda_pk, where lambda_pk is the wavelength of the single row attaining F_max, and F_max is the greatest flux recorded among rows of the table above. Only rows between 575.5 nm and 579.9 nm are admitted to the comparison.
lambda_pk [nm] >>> 578.00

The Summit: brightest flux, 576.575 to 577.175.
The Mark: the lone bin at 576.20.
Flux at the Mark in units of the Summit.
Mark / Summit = 1.010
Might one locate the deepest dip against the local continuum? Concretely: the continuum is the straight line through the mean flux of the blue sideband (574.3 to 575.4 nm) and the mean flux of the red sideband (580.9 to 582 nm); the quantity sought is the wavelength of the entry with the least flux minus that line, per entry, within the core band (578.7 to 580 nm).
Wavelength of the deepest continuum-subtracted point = 578.75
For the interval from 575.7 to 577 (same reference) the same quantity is 576.95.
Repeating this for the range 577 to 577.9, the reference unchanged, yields 577.10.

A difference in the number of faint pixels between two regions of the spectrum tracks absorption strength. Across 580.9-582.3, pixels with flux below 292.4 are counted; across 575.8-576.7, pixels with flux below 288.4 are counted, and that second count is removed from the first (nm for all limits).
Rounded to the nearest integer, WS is 1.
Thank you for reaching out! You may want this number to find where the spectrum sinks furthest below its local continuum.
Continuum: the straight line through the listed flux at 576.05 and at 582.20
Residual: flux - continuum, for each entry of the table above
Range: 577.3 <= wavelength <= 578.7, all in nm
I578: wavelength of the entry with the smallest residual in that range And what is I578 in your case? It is 577.40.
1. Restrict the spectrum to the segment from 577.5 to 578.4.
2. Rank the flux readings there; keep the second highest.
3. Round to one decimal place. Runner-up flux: 296.3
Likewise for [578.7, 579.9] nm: 295.0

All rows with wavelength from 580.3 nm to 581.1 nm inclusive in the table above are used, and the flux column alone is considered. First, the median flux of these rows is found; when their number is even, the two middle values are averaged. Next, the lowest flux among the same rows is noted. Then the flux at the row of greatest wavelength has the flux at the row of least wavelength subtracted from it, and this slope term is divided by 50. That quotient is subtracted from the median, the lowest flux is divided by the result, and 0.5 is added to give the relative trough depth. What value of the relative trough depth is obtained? 1.50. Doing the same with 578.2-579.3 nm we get 1.50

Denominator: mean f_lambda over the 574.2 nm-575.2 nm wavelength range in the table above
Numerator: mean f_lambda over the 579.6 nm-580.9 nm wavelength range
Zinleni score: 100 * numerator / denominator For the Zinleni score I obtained 99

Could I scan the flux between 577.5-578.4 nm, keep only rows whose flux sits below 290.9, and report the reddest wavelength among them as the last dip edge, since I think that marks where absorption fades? 577.55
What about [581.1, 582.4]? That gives 582.35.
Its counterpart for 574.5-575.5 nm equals 575.45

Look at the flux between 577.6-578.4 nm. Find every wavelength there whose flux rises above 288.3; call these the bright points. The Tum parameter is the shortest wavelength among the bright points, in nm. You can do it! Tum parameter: 577.70 nm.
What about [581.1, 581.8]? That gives 581.30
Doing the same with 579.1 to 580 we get 579.20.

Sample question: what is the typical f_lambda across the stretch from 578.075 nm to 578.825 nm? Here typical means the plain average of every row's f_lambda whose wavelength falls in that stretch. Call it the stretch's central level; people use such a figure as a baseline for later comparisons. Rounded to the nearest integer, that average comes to 293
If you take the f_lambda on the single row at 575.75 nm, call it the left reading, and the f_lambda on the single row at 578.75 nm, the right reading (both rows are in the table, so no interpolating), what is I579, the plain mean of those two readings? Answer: 290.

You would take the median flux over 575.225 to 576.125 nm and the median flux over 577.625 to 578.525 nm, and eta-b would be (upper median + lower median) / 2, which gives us 292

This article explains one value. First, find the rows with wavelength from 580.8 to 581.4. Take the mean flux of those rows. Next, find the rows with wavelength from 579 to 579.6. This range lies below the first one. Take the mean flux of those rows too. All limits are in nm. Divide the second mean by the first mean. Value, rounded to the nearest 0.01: 1.03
